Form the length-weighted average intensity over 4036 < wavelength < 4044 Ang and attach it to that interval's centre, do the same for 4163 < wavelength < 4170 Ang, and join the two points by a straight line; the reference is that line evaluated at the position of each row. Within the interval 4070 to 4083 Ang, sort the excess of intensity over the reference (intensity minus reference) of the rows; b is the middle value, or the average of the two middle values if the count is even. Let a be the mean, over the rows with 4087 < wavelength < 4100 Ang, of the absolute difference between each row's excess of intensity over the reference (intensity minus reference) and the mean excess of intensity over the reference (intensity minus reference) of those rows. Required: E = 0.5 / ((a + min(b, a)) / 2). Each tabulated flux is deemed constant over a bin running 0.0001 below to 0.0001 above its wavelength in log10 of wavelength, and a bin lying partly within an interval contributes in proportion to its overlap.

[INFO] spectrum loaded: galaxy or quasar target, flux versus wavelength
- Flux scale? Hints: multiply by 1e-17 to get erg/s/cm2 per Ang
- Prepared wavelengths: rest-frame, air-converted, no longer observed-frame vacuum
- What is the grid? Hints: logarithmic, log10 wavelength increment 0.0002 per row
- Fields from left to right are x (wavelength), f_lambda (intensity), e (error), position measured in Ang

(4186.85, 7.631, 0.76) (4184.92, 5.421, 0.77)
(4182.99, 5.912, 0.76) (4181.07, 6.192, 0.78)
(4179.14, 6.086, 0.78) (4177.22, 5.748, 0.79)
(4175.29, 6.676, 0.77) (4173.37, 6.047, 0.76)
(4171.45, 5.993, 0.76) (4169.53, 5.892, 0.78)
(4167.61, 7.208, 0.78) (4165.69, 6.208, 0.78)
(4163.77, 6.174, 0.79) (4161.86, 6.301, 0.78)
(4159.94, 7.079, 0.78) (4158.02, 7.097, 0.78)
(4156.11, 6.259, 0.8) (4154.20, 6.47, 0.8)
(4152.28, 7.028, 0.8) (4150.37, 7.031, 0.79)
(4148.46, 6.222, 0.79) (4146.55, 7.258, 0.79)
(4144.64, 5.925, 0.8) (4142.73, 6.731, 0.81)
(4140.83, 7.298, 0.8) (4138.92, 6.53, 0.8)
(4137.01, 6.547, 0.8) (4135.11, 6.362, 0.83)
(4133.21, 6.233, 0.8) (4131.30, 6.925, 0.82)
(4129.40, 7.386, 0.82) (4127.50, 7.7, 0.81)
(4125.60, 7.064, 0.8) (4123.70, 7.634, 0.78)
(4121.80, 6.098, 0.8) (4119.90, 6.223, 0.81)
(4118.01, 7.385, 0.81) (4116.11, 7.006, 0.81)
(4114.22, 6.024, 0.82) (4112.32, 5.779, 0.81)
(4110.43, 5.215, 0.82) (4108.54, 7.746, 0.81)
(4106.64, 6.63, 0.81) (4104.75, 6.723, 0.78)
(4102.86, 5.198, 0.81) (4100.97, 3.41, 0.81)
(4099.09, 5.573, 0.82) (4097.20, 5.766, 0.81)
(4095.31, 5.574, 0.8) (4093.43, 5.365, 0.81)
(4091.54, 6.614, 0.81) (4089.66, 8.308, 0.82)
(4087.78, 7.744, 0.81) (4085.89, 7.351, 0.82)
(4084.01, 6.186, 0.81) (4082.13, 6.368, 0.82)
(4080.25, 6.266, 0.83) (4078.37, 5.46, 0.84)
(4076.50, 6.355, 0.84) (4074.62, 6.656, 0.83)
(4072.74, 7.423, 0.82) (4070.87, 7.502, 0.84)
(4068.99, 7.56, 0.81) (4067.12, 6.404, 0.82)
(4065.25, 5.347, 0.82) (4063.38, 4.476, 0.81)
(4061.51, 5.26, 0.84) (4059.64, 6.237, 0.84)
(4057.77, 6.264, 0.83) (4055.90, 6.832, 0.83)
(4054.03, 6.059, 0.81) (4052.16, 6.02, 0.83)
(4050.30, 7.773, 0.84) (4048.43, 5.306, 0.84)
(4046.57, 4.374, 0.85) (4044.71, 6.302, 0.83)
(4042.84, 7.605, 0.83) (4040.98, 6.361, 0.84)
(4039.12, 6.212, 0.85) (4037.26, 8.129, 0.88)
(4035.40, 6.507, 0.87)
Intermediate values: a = 1.0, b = -0.5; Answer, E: 2.0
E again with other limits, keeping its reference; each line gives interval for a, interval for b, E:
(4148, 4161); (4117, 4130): 1.4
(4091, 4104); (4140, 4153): 0.9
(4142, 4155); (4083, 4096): 4.3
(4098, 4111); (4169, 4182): 1.3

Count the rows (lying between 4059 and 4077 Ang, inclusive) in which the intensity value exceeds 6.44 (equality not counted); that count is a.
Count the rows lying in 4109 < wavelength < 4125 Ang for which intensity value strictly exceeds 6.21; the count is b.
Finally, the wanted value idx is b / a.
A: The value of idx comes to 1.0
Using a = 4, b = 4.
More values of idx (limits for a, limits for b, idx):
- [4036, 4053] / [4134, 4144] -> 1.7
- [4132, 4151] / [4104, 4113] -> 0.5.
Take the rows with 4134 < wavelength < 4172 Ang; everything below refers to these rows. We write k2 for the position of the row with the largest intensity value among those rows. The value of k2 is 4140.83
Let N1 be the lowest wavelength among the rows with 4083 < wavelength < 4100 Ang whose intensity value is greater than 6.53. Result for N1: 4085.89 Ang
